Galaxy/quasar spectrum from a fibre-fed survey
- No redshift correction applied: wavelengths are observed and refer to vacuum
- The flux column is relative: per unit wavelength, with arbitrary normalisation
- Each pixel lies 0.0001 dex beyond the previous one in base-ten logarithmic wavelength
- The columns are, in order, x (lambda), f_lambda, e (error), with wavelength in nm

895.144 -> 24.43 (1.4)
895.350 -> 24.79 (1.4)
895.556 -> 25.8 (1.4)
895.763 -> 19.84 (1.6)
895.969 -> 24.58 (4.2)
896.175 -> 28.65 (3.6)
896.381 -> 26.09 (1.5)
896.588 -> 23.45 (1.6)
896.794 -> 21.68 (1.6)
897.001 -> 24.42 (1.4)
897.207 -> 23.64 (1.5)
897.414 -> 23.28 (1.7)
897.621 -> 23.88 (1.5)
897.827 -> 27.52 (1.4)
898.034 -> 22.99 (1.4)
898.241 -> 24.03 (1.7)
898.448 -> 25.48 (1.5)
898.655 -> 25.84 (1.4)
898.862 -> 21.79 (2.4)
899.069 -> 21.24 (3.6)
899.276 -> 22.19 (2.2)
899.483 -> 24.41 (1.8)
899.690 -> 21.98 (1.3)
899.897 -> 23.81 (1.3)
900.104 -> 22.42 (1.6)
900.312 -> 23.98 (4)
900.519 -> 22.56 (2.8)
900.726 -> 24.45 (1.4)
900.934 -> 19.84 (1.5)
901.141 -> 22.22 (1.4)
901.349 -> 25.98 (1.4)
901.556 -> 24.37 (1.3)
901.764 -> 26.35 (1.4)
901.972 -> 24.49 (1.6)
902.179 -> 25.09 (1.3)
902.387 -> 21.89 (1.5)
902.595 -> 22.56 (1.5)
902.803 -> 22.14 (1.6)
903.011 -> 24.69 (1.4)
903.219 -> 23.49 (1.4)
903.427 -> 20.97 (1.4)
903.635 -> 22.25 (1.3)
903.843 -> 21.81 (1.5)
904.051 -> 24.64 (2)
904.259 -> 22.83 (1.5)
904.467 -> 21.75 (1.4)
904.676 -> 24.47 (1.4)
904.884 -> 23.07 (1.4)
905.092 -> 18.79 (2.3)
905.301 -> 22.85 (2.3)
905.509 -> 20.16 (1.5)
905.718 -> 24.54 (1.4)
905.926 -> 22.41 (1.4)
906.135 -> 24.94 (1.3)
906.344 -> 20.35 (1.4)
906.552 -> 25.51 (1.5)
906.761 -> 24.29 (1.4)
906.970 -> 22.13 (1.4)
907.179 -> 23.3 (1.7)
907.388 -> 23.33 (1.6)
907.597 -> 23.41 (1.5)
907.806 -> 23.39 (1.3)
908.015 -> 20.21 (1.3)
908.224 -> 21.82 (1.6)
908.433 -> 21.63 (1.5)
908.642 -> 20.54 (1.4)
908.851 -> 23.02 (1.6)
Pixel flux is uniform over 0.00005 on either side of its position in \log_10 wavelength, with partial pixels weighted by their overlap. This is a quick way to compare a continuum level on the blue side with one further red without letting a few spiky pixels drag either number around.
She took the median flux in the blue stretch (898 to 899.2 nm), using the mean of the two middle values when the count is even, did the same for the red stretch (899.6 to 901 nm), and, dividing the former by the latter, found 1.04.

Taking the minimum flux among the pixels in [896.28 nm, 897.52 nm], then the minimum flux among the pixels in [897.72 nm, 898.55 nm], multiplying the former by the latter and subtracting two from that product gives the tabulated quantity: 496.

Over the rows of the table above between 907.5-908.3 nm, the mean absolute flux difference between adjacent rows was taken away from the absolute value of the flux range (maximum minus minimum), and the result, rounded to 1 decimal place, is 1.6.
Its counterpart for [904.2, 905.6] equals 3.0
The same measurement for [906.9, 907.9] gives 1.0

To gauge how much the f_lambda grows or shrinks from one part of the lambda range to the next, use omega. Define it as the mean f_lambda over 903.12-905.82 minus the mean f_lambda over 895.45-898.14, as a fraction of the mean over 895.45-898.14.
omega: -0.077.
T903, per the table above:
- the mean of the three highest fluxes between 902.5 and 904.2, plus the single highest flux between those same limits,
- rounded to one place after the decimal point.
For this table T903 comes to 49.0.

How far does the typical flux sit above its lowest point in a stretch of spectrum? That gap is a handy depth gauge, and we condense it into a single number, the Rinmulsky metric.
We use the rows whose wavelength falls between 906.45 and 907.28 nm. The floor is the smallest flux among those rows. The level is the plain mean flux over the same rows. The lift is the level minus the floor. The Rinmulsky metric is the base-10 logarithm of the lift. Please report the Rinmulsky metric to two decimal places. 0.22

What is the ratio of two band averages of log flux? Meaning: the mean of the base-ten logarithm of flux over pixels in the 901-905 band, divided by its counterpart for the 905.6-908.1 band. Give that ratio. 1.00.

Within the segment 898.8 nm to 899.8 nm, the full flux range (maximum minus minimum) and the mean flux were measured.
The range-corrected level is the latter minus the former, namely 19.2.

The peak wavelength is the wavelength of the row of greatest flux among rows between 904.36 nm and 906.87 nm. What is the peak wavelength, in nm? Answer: 906.552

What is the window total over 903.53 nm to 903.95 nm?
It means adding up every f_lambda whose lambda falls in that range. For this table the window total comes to 44.1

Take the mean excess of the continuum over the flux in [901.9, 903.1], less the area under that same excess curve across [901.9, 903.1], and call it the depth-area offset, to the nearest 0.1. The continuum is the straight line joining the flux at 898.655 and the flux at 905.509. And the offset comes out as 0.2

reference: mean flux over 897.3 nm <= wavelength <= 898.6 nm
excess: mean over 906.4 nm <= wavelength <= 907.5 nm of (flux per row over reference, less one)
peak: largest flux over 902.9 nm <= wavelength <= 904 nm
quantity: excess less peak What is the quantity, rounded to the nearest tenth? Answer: -24.7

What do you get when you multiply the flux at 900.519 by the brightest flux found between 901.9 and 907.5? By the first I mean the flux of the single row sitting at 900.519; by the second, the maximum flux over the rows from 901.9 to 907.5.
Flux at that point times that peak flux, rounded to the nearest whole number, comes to 576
